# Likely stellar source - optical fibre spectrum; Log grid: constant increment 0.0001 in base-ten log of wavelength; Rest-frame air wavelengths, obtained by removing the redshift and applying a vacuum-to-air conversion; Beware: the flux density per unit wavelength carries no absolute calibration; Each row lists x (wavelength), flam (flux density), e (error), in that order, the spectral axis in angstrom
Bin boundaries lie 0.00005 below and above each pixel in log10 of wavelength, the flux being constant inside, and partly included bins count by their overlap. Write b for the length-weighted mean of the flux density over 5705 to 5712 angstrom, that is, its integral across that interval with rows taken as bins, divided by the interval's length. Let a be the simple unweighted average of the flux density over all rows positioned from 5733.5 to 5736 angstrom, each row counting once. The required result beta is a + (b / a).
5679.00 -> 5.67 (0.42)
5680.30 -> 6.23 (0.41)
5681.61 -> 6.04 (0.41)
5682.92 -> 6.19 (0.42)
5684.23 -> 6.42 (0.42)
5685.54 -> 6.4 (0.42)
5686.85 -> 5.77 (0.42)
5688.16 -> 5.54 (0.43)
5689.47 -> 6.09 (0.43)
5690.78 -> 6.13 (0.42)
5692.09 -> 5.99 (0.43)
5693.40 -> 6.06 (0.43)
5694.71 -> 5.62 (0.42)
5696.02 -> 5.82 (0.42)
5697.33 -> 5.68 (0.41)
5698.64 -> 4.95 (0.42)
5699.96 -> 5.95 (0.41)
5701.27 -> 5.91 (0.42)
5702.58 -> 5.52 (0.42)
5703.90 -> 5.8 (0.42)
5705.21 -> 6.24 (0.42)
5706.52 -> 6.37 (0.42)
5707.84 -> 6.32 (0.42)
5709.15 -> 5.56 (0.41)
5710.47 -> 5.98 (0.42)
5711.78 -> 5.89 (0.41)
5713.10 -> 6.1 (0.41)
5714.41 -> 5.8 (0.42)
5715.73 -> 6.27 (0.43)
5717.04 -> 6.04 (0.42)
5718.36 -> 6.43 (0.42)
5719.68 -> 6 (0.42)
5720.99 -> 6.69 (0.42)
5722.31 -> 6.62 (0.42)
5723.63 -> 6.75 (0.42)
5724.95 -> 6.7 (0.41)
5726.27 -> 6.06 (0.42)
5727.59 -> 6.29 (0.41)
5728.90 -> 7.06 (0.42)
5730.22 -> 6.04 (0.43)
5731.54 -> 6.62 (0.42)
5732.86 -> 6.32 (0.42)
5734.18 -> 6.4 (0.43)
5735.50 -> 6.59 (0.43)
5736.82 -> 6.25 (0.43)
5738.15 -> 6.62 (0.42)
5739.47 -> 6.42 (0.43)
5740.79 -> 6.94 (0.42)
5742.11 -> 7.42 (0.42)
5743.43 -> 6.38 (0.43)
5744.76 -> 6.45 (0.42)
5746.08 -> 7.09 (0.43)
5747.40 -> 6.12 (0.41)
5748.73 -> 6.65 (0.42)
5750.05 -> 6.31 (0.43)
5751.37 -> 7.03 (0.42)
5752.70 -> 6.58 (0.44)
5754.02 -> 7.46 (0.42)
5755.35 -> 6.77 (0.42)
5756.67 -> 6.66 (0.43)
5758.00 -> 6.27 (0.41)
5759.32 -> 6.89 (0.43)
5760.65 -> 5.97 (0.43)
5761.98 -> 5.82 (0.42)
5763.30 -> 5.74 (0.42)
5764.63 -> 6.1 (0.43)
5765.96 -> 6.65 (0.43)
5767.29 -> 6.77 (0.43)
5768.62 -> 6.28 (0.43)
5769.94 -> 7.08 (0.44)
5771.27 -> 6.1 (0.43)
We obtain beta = 7.43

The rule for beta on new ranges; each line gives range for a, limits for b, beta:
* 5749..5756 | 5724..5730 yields 7.78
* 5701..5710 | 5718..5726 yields 7.05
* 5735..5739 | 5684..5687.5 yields 7.44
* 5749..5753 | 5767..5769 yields 7.62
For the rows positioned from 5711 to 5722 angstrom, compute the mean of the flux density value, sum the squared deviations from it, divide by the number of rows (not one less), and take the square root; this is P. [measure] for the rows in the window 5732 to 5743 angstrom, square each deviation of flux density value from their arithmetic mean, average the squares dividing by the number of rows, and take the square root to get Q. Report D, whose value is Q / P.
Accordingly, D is 1.3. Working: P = 0.276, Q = 0.364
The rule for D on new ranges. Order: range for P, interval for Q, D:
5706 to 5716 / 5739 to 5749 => 1.5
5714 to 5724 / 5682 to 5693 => 0.8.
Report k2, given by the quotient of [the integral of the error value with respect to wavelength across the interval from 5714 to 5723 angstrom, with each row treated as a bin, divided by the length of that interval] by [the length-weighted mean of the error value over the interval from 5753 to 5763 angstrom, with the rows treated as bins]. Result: 0.99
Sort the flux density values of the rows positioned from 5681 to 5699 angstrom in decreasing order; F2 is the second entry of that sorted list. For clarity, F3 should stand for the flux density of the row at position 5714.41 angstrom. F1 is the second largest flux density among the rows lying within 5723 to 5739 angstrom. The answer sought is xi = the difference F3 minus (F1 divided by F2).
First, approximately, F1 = 6.75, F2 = 6.4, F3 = 5.8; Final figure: 4.7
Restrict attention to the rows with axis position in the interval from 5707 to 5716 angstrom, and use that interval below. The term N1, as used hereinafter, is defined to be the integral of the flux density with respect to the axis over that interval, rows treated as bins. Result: 54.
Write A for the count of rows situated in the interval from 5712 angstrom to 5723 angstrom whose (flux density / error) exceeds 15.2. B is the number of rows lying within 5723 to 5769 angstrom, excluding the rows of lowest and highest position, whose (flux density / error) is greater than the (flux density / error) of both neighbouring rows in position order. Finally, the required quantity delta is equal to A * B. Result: 36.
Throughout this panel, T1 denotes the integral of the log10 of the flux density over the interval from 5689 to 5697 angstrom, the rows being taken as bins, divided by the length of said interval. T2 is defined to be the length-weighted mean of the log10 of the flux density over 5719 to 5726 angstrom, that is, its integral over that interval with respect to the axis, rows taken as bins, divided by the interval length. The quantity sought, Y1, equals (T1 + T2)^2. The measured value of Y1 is 2.52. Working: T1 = 0.77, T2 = 0.81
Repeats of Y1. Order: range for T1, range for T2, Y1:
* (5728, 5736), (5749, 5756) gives 2.71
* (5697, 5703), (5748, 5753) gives 2.46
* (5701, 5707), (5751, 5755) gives 2.62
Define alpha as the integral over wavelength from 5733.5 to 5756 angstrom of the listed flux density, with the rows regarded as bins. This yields 150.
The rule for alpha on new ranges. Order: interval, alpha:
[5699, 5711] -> 71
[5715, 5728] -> 83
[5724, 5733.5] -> 61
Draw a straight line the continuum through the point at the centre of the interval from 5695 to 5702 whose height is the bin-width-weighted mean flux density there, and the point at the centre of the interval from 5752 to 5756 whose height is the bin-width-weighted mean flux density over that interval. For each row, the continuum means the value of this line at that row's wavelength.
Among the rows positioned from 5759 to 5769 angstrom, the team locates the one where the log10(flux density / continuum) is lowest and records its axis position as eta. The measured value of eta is 5763.30 angstrom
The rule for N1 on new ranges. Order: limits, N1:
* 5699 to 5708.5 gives 57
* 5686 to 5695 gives 53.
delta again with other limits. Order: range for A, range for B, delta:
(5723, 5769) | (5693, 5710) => 60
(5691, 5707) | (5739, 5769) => 0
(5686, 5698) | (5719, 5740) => 0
